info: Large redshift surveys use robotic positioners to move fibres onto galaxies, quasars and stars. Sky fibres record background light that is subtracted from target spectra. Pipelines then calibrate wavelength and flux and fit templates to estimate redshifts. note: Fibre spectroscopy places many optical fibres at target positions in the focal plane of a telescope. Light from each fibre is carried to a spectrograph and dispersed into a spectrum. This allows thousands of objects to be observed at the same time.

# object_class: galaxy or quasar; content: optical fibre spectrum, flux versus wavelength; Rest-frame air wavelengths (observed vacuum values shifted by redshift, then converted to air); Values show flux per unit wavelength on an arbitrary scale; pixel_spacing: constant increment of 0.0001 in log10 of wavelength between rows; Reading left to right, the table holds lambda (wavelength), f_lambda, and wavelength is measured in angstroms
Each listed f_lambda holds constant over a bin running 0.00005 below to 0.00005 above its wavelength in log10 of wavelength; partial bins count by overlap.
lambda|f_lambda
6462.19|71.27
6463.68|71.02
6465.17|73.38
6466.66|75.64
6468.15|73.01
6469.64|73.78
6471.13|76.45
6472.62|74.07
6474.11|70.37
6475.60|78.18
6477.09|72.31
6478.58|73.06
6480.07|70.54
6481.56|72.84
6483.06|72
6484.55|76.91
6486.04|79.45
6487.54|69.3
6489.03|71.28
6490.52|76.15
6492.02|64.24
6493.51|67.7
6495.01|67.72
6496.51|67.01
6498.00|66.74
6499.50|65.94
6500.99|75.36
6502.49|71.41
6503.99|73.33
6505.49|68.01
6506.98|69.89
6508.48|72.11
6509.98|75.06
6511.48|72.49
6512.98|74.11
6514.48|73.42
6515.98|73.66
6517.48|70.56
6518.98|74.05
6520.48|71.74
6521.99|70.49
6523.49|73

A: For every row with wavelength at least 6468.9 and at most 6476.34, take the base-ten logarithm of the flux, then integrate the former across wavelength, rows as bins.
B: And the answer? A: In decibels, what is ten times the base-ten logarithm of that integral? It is 11.4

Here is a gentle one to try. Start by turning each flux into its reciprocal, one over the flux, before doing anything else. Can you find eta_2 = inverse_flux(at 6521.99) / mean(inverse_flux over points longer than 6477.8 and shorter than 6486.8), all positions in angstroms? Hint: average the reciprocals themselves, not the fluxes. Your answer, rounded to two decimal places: 1.05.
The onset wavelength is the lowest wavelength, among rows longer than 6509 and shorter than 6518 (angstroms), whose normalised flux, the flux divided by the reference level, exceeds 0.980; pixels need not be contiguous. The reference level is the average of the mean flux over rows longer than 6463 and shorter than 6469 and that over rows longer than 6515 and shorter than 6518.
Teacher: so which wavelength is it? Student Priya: 6509.98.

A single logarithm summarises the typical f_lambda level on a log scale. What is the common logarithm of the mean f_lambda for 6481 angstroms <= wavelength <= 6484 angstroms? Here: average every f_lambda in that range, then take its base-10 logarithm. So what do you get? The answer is 1.86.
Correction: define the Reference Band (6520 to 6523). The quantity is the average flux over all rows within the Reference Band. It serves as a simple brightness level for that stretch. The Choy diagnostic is 71.1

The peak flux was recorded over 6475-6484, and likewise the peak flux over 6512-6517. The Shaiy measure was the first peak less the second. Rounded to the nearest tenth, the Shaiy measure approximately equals 4.1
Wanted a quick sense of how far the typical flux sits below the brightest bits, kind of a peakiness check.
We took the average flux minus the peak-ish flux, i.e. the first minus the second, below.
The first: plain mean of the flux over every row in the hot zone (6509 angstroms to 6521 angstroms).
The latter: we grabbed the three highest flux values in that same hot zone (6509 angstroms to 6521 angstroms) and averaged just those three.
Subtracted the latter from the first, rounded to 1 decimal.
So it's -1.3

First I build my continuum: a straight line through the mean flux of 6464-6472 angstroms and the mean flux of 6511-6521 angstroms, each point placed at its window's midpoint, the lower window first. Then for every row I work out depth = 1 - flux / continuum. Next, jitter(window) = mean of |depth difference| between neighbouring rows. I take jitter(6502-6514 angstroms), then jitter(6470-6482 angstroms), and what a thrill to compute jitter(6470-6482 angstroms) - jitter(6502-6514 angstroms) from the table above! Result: 0.012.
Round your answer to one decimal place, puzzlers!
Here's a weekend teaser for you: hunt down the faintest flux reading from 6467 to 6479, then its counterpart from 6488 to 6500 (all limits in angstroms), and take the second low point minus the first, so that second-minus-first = -6.1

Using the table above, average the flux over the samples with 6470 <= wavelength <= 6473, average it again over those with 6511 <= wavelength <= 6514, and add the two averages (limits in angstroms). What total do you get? 149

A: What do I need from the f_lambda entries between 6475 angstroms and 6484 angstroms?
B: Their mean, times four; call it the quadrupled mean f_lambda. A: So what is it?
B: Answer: 293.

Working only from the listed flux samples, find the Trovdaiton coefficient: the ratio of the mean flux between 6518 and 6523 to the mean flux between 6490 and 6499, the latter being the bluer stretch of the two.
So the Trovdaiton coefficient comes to 1.06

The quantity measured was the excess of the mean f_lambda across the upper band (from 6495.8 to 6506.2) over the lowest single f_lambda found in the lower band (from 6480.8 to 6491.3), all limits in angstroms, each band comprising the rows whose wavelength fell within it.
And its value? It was 0.4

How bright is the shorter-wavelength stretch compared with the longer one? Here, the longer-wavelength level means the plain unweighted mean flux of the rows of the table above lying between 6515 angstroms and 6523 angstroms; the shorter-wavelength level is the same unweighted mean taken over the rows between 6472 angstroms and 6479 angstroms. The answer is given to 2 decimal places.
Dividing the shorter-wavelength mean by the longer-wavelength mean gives 1.02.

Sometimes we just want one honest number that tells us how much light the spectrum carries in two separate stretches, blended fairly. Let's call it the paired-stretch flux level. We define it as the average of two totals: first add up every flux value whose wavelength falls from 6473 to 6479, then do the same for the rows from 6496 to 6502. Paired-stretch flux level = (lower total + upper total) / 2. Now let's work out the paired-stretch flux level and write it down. 284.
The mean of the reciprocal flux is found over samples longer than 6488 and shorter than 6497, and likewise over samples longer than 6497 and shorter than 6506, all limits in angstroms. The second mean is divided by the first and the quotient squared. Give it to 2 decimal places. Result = 0.97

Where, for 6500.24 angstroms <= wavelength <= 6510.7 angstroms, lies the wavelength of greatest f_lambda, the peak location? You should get 6500.99 angstroms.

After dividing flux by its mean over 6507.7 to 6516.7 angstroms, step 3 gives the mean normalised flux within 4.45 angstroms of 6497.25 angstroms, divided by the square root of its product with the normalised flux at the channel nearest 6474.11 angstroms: 0.99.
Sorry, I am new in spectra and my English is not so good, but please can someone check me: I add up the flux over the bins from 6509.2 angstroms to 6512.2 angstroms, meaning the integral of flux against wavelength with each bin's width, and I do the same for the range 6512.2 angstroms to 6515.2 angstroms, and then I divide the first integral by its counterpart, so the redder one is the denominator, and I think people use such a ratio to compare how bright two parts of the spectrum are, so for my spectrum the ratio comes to 1.00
